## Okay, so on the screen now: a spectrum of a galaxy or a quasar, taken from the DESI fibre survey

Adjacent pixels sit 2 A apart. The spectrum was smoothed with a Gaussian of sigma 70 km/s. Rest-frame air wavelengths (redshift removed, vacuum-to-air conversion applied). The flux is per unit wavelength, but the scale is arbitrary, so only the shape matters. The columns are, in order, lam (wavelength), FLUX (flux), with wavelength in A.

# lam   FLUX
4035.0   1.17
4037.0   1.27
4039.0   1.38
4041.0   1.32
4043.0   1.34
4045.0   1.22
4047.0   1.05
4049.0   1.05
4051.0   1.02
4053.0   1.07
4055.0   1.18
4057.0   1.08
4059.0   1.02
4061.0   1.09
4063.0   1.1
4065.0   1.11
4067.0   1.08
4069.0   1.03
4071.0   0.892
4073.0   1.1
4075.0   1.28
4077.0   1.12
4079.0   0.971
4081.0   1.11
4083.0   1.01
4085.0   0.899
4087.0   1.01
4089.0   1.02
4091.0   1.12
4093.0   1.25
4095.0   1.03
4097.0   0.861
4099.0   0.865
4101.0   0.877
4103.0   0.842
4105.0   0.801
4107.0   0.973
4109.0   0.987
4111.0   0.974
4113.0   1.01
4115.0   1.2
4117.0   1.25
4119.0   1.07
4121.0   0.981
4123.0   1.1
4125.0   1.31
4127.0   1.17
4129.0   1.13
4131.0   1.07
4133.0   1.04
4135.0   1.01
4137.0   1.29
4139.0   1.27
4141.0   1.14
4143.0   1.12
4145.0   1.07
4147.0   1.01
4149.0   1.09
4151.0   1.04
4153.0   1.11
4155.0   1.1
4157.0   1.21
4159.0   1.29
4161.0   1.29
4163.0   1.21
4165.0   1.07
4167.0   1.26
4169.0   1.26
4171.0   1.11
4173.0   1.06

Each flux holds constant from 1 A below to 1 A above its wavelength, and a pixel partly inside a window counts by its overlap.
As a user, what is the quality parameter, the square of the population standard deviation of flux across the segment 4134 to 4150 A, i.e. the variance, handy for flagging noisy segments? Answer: 0.0099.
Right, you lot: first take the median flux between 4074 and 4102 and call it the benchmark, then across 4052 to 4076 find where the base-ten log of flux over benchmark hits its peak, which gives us 4075.0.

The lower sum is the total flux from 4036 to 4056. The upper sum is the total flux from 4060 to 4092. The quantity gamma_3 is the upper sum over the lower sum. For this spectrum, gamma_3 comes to 1.4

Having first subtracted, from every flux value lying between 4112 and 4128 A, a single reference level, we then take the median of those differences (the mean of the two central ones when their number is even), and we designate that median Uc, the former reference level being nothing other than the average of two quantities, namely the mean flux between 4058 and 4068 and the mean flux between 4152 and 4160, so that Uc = 0.01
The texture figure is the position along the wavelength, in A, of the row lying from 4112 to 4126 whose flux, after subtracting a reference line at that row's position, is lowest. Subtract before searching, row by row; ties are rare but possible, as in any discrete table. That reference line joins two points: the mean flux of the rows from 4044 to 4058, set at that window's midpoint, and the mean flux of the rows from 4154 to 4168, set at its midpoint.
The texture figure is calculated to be 4121.0 A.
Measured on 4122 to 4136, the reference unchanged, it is 4135.0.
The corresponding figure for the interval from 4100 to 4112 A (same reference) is 4105.0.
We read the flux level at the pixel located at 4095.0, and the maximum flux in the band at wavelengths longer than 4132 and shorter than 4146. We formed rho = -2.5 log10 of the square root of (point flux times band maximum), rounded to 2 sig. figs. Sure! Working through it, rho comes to -0.15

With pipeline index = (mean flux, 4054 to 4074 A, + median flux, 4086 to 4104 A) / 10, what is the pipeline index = 0.208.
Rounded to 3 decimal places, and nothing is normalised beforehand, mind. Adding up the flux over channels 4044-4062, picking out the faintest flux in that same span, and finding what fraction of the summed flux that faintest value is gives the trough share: 0.104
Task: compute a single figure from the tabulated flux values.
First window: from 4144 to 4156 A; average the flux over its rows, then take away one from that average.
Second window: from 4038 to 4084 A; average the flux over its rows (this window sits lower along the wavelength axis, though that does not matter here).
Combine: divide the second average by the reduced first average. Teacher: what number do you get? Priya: 16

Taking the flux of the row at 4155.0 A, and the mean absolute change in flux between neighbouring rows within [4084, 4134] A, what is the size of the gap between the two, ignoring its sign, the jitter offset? 1.01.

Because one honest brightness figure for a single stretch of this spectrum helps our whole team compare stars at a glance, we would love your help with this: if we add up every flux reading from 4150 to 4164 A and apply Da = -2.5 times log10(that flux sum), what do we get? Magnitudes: -2.29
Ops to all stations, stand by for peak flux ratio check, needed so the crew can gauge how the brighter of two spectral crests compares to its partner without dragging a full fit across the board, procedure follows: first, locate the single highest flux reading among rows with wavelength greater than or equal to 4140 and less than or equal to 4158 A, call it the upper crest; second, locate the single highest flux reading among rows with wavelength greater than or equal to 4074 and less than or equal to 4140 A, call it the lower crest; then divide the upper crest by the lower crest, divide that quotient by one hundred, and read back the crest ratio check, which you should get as 0.0092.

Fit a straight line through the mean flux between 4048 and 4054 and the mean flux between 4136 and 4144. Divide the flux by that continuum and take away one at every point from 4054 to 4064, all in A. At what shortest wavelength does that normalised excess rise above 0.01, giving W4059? 4055.0 A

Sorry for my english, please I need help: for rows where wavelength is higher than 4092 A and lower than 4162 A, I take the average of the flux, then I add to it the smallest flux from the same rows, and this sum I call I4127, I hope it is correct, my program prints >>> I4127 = 1.88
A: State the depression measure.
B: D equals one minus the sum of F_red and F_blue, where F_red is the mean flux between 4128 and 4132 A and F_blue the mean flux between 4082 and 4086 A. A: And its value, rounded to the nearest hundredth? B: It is -1.05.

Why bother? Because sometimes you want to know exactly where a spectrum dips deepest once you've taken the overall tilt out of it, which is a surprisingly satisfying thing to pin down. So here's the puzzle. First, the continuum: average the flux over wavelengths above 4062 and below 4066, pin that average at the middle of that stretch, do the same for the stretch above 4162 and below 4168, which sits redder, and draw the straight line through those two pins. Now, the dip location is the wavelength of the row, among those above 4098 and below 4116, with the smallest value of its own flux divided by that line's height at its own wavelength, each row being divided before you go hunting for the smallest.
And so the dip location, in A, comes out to 4105.0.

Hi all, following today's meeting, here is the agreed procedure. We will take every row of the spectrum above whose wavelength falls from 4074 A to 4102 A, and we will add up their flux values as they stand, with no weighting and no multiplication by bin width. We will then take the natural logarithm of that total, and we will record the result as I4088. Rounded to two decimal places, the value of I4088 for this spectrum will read 2.67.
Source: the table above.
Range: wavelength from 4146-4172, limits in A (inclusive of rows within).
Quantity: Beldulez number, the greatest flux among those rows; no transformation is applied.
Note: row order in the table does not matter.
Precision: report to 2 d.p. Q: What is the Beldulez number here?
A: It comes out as 1.29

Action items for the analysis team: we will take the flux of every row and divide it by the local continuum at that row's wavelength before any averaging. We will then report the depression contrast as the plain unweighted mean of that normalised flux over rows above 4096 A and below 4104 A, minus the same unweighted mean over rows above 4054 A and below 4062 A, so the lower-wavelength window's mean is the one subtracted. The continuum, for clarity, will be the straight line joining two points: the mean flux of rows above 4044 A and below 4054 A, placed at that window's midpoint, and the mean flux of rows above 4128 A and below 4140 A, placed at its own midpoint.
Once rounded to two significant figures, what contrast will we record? -0.23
